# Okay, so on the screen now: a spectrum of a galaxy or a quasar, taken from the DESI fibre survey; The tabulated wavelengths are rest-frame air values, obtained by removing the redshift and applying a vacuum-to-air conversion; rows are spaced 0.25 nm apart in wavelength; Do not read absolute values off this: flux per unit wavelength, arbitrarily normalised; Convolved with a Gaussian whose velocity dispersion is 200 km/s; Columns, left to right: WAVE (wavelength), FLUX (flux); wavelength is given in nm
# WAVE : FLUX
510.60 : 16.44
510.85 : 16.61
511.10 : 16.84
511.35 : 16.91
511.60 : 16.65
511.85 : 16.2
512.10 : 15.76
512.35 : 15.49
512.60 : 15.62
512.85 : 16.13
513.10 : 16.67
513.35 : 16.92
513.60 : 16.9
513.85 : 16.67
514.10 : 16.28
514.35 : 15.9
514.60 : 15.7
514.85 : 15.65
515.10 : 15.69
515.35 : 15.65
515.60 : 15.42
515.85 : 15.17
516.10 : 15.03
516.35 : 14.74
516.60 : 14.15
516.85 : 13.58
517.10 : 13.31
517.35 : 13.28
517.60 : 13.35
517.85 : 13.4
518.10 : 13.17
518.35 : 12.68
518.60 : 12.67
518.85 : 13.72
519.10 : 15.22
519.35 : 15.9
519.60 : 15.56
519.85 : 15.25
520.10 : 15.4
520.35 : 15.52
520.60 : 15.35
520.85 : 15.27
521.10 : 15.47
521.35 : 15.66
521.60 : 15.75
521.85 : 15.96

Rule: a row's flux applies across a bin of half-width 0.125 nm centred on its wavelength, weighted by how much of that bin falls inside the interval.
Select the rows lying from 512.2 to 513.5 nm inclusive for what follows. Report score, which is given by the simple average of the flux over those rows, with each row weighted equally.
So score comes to 16.2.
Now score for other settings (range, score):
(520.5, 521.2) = 15.4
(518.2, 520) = 14.4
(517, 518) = 13.3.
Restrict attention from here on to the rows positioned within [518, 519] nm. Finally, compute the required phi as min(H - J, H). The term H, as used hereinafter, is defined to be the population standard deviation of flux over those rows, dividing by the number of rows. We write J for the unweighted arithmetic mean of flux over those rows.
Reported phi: -12.6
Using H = 0.43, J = 13.1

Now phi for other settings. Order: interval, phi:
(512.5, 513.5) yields -15.8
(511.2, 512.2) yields -15.9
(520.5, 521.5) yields -15.3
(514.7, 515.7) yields -15.5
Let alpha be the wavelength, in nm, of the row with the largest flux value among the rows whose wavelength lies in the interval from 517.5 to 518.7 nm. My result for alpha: 517.85 nm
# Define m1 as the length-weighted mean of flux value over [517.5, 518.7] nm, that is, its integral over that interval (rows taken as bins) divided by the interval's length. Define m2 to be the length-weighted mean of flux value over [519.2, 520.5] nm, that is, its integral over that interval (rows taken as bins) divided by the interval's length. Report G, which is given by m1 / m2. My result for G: 0.84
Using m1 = 13.1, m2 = 15.5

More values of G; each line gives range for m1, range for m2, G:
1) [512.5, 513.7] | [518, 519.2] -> 1.22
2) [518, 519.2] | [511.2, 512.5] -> 0.83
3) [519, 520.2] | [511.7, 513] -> 0.97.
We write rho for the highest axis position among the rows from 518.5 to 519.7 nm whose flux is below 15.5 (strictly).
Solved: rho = 519.10 nm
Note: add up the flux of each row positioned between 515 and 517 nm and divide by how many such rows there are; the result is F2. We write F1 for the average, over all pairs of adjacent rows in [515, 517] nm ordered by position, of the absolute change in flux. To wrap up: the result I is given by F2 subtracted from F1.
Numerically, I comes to -14.6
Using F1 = 0.30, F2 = 14.9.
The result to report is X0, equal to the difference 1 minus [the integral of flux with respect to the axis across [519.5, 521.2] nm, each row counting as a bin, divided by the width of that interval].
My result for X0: -14.4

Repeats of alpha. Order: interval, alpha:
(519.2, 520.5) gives 519.35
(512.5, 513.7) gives 513.35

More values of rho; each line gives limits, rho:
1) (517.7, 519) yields 518.85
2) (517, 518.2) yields 518.10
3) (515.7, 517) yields 516.85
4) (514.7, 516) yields 515.85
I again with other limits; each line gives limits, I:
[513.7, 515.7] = -15.7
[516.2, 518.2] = -13.4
